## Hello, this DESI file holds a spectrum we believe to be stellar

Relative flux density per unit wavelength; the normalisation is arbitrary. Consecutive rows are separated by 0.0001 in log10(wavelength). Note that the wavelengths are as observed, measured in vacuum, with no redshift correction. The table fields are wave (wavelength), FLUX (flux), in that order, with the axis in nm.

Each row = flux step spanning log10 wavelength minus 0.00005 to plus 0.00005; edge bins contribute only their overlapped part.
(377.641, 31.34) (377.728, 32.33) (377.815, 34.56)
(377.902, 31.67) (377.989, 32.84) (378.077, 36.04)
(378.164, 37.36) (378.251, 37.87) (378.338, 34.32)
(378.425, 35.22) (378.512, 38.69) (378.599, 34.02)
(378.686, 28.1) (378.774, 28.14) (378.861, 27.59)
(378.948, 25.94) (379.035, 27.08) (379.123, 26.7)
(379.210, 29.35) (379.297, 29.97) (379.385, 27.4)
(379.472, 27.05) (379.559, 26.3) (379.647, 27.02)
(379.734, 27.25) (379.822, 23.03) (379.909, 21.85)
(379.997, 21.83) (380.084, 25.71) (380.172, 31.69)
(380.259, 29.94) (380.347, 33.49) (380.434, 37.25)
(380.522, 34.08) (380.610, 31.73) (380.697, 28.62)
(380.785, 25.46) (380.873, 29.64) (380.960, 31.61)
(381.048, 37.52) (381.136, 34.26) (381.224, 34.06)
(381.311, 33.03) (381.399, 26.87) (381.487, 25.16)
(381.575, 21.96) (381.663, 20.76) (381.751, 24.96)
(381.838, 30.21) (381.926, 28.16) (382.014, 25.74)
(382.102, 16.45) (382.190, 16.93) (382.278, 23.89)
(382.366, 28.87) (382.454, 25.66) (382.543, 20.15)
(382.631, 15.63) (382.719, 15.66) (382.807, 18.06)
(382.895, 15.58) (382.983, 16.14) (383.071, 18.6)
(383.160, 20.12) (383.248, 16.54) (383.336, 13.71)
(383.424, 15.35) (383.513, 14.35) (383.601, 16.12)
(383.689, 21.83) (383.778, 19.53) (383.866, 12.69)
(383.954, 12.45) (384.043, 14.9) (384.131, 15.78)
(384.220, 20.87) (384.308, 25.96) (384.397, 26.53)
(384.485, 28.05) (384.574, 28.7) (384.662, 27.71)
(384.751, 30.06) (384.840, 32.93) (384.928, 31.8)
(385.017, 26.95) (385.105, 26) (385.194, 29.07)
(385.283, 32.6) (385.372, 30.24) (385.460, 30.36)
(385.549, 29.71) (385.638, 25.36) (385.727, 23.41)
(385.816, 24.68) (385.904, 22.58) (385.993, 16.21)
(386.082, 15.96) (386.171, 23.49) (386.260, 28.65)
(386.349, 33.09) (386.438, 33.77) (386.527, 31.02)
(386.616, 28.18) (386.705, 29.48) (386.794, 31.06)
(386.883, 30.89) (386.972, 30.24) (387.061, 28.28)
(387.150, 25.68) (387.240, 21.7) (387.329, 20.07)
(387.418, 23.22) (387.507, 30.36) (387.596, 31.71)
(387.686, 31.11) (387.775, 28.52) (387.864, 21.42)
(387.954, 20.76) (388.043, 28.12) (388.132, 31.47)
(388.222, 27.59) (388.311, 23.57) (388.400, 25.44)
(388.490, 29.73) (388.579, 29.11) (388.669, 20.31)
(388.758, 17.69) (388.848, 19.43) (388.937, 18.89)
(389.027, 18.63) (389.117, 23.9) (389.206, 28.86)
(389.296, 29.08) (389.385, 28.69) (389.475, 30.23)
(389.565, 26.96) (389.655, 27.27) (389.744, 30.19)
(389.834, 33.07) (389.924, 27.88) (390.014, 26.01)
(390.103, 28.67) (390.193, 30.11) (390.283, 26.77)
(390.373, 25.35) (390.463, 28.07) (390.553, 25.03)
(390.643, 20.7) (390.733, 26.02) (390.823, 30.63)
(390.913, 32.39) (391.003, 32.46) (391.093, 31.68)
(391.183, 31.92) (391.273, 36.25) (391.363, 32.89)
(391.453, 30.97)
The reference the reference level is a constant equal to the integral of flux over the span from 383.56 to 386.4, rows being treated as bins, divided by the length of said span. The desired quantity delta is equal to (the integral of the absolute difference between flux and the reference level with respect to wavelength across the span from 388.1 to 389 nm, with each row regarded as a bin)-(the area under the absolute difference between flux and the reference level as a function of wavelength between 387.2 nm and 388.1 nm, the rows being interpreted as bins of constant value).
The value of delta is 0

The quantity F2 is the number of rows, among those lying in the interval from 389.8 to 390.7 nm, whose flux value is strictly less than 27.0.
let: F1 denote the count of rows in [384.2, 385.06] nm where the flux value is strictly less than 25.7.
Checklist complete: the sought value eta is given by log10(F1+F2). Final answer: 0.78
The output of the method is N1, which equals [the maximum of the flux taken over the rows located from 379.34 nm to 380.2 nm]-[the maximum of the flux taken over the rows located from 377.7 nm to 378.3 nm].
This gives -6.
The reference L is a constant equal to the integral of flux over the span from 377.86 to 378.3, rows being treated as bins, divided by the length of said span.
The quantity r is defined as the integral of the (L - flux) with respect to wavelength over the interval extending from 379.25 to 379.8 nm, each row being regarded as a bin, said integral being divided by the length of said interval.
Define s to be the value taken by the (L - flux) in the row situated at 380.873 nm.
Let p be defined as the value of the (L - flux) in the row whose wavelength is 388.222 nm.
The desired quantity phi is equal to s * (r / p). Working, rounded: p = 7.5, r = 7.8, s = 5.5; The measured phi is 5.6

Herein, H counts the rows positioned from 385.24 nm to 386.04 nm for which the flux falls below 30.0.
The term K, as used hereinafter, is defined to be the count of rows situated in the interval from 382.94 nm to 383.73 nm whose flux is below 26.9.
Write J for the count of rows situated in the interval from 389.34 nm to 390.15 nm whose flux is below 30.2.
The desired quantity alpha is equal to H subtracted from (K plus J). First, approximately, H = 6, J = 7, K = 9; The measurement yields 10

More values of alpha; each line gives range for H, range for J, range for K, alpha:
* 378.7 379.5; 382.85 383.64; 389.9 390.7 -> 5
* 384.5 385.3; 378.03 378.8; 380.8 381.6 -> 0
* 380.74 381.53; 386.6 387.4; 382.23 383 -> 10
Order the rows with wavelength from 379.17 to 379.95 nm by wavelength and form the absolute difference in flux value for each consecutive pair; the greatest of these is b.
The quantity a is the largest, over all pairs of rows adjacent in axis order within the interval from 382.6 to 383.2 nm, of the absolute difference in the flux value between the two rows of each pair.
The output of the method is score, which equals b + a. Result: 7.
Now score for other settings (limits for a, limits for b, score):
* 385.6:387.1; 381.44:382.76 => 17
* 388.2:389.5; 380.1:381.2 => 15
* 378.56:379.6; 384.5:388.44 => 13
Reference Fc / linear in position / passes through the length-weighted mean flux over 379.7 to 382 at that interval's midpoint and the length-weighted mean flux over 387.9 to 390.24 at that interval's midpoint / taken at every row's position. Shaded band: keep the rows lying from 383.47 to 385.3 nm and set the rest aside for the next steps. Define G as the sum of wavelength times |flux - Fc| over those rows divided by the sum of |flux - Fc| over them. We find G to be 384.07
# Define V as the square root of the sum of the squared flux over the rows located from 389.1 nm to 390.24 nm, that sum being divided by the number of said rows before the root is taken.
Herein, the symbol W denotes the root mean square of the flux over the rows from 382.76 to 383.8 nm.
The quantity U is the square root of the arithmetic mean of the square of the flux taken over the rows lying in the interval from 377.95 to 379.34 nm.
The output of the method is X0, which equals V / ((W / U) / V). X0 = 1518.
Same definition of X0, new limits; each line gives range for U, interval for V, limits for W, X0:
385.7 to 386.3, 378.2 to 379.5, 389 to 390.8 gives 783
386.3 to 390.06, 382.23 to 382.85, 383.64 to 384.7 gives 581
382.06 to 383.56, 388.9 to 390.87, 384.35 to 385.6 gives 469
